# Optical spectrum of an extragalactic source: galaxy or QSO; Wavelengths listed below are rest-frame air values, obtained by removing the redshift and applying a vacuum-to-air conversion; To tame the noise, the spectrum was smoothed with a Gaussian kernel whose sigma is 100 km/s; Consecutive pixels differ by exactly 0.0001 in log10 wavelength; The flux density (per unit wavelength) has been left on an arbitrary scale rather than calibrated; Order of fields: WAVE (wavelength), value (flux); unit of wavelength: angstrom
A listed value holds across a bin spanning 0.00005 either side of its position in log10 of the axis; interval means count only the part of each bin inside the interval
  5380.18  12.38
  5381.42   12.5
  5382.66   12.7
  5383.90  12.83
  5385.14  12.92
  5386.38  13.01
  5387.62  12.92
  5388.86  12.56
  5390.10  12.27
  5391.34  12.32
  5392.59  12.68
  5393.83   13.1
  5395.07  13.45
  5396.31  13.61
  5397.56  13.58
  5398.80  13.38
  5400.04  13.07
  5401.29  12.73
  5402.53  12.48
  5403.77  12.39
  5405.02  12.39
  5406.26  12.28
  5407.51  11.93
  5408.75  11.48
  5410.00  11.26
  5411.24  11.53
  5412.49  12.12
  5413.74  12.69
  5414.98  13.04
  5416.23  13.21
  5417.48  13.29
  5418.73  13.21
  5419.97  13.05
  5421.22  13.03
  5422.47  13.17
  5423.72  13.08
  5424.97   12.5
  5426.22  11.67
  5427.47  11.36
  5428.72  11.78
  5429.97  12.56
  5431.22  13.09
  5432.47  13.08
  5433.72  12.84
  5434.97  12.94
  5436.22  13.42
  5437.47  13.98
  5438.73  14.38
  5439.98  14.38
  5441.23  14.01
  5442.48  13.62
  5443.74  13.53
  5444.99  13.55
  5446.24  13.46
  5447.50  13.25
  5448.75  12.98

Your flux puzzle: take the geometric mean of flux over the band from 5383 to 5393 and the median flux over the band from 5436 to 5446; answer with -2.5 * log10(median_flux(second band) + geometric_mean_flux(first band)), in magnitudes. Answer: -3.56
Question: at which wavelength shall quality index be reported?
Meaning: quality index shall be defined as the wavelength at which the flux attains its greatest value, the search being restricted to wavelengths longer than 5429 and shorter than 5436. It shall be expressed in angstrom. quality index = 5431.22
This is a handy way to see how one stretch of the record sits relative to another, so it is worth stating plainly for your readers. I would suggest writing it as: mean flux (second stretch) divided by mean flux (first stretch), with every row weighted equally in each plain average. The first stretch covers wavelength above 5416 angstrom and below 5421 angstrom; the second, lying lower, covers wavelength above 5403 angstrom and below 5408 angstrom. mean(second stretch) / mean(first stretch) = 0.93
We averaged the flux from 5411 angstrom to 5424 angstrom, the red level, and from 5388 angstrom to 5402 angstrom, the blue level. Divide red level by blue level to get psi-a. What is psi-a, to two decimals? 0.99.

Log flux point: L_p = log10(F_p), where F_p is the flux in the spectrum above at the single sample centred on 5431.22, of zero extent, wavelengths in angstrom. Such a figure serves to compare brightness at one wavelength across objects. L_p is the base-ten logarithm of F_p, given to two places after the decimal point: 1.12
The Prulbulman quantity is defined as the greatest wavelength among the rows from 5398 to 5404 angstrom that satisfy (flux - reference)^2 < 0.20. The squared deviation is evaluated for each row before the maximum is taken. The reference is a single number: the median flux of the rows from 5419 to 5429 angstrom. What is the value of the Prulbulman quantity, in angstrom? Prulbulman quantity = 5403.77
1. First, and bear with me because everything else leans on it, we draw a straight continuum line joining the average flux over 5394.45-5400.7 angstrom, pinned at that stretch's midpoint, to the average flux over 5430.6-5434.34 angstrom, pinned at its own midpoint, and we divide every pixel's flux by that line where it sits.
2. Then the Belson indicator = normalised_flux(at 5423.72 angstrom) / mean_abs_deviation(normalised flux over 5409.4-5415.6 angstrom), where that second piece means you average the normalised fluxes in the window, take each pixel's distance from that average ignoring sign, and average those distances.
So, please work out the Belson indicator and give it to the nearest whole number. 22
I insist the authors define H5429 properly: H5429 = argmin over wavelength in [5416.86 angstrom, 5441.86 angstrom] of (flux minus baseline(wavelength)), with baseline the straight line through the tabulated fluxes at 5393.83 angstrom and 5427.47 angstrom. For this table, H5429 5427.47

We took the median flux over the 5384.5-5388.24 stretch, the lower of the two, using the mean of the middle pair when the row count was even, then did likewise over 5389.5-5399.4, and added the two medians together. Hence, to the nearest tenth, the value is 26.2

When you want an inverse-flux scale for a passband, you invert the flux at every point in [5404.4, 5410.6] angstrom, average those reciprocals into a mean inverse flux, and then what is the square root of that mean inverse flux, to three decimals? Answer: 0.290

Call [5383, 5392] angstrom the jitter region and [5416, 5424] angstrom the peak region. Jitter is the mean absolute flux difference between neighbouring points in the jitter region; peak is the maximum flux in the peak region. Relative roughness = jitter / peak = 0.0122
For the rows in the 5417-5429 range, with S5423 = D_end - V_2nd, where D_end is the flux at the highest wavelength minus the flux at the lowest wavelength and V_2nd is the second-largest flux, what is -14.7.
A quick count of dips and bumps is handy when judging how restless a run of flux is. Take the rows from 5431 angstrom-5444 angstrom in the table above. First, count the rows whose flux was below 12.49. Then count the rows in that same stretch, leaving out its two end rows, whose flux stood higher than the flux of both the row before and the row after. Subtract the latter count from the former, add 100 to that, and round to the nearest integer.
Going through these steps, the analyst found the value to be 100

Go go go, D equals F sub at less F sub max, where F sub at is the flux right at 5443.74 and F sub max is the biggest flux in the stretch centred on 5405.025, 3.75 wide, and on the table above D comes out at 1.14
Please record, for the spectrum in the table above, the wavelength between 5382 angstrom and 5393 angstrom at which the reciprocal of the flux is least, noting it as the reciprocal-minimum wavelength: 5386.38 angstrom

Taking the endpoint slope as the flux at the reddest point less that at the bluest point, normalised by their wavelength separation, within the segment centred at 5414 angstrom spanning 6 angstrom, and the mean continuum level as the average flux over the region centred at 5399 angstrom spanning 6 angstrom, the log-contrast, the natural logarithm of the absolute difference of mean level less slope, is 2.56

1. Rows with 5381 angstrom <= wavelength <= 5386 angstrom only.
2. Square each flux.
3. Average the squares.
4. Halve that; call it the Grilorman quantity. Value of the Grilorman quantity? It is 81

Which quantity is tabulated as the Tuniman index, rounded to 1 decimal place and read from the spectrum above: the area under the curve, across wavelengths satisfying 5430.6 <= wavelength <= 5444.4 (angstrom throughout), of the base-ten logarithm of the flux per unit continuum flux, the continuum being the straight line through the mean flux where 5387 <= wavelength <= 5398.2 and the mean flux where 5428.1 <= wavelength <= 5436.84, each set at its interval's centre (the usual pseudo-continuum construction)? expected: 0.3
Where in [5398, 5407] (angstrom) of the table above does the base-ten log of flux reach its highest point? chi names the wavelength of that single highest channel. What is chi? 5398.80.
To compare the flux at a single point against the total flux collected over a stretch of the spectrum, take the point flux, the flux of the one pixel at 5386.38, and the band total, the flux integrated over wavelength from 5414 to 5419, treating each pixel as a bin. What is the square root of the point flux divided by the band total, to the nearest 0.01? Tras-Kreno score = 0.44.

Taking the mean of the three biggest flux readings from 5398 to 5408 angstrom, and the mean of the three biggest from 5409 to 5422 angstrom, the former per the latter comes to 0.987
